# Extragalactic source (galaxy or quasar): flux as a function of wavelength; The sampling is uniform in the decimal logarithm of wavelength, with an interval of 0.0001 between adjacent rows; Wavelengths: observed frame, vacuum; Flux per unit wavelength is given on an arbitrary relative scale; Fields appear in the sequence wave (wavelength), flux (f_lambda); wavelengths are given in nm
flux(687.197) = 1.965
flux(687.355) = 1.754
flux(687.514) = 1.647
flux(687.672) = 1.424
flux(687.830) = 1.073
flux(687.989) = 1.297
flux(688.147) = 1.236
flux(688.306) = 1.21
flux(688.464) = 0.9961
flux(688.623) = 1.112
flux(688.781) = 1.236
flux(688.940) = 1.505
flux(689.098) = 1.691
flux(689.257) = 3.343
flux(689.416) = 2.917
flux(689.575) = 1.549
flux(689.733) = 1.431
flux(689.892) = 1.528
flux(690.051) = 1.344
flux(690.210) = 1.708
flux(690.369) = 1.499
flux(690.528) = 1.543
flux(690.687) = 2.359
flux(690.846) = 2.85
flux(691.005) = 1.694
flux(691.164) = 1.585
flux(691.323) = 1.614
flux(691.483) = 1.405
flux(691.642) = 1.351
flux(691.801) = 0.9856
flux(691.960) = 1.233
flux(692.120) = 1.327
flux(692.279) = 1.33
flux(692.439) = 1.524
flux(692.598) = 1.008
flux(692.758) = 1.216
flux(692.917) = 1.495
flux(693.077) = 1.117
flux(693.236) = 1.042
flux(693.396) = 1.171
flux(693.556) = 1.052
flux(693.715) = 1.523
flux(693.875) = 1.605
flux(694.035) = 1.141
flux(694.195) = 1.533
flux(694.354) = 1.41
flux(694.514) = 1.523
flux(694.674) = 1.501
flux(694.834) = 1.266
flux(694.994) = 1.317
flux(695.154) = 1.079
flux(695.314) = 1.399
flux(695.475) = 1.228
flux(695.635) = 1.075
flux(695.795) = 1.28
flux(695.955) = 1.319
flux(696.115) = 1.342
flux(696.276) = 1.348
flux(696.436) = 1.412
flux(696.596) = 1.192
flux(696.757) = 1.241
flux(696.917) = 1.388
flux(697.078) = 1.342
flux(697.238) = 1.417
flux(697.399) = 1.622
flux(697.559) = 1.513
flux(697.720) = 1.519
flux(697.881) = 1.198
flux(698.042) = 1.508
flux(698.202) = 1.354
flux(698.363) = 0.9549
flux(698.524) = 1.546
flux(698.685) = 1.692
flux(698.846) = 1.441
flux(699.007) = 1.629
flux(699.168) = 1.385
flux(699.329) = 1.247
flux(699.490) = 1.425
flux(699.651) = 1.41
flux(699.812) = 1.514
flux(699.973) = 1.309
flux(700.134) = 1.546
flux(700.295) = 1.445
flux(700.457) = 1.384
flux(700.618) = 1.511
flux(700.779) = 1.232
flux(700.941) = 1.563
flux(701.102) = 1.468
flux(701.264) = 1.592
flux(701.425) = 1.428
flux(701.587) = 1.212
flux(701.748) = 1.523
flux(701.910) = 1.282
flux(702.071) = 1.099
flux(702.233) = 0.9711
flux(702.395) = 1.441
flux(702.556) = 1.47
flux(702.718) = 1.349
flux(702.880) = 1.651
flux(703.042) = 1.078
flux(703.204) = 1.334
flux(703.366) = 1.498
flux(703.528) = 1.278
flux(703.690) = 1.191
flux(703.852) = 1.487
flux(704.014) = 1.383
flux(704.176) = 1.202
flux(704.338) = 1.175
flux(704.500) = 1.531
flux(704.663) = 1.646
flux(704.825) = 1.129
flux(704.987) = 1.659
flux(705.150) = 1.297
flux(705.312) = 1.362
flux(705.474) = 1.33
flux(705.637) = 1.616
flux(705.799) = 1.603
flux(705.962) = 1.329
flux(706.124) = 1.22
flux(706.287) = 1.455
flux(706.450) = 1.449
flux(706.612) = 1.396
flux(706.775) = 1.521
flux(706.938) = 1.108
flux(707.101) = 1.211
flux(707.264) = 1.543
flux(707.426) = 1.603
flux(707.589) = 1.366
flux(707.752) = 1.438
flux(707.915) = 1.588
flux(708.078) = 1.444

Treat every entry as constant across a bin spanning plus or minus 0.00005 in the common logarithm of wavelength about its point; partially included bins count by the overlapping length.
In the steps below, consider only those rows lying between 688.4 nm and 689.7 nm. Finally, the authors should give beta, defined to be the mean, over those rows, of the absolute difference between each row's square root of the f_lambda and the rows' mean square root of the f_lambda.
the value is 0.230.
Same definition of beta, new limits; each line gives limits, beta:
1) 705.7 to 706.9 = 0.040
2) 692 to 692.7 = 0.066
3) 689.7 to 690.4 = 0.038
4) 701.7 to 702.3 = 0.083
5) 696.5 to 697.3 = 0.035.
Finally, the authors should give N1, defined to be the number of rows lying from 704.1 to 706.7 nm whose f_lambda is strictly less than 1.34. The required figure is 7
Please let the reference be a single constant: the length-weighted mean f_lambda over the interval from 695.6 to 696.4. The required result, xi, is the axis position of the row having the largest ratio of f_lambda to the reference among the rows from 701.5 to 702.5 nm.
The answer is 701.748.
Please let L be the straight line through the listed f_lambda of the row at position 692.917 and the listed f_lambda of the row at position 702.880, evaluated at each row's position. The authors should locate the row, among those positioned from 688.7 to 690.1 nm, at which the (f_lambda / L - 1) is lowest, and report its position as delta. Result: 688.781 nm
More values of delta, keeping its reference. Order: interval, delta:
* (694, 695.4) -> 695.154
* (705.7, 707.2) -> 706.938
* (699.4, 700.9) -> 700.779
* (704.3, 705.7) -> 704.825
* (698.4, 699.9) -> 699.329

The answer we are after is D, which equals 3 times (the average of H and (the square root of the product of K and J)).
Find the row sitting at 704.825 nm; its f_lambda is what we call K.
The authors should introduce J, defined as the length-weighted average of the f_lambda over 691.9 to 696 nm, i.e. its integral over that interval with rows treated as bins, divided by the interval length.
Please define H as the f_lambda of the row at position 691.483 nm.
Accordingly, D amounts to 3.92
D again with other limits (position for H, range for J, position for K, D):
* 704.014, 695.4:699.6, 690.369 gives 4.22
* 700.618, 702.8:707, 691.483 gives 4.36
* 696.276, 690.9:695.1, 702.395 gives 4.12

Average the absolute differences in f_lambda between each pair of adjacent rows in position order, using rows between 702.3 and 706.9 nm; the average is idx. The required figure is 0.20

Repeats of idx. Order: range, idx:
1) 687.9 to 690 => 0.39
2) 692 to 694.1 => 0.24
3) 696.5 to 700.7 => 0.18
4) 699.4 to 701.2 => 0.16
